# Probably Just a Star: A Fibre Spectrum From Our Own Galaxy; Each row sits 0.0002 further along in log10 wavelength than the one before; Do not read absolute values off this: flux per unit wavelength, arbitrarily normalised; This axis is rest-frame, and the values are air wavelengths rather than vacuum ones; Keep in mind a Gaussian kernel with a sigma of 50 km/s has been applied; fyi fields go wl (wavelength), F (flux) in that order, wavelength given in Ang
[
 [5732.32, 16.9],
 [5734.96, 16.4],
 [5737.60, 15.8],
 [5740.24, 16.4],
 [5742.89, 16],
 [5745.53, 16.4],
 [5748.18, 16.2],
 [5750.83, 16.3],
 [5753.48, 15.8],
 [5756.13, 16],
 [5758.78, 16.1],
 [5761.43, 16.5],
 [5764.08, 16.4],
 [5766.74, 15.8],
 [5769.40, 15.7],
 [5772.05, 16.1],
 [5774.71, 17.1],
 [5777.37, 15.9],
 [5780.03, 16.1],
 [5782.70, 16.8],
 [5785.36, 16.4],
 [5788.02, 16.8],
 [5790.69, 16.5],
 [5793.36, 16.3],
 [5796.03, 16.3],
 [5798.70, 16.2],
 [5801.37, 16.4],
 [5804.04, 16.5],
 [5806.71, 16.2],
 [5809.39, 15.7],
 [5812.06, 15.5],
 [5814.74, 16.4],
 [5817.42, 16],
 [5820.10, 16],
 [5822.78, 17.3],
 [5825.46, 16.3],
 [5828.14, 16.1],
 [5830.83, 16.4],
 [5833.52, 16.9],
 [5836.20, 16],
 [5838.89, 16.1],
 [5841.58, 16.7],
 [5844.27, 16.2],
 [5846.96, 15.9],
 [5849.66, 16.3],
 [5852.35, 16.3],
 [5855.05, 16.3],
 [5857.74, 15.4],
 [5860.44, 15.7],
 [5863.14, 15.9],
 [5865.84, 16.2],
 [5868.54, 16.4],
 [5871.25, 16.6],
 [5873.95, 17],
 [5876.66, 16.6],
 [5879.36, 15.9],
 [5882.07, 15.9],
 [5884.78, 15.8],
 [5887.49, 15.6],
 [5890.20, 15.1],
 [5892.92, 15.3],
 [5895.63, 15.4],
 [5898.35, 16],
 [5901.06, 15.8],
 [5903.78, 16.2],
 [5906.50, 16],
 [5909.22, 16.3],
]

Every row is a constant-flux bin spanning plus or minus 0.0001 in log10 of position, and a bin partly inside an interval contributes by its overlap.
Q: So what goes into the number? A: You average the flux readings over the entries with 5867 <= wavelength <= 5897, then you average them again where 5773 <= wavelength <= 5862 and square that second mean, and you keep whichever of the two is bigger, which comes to 265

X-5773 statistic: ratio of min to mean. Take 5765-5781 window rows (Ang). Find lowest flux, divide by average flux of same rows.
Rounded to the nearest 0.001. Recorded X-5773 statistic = 0.974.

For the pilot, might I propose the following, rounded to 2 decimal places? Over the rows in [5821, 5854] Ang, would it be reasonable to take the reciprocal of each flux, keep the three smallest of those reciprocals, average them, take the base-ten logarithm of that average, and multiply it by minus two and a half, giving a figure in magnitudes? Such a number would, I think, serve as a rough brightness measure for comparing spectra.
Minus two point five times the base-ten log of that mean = 3.07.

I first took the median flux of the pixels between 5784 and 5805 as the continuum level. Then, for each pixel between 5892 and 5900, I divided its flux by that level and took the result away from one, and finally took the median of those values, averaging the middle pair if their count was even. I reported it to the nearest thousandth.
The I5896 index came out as 0.061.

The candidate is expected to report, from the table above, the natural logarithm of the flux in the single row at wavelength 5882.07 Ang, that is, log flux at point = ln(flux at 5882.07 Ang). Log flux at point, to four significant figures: 2.766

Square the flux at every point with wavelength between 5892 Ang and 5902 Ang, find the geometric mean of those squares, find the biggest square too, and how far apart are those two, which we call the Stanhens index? 11.9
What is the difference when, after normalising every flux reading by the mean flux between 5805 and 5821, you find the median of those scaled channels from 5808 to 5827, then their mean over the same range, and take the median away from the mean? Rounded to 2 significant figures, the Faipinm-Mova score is 0.011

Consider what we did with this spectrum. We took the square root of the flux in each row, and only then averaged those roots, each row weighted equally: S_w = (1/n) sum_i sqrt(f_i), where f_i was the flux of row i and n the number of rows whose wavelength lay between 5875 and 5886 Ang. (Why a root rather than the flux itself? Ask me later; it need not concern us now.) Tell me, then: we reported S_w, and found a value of 4.01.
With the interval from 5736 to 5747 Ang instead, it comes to 4.02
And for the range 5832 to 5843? 4.05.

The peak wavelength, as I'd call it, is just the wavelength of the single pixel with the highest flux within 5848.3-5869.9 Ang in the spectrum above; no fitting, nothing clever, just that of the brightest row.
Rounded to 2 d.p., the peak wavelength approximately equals 5868.54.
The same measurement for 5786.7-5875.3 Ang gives 5822.78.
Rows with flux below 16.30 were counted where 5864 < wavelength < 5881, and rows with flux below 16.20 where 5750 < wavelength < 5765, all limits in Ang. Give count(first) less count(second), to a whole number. -1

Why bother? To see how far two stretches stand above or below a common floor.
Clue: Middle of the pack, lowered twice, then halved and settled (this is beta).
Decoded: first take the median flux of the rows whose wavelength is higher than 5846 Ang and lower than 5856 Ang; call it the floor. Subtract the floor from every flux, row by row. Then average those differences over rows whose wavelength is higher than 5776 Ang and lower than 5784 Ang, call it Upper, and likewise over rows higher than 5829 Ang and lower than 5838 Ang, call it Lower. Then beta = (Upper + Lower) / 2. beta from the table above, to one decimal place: 0.0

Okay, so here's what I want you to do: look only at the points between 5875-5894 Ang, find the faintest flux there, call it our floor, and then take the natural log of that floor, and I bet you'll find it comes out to 2.715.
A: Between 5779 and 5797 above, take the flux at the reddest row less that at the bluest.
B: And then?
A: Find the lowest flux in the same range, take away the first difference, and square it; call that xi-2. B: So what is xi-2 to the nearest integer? 253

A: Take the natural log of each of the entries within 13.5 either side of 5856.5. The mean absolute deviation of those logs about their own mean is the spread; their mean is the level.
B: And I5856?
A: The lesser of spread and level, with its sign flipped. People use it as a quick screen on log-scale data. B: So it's -0.017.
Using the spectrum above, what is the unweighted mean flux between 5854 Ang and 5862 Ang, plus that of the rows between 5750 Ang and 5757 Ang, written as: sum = 31.8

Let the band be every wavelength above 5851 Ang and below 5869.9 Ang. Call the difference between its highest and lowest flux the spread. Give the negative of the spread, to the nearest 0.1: -1.0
